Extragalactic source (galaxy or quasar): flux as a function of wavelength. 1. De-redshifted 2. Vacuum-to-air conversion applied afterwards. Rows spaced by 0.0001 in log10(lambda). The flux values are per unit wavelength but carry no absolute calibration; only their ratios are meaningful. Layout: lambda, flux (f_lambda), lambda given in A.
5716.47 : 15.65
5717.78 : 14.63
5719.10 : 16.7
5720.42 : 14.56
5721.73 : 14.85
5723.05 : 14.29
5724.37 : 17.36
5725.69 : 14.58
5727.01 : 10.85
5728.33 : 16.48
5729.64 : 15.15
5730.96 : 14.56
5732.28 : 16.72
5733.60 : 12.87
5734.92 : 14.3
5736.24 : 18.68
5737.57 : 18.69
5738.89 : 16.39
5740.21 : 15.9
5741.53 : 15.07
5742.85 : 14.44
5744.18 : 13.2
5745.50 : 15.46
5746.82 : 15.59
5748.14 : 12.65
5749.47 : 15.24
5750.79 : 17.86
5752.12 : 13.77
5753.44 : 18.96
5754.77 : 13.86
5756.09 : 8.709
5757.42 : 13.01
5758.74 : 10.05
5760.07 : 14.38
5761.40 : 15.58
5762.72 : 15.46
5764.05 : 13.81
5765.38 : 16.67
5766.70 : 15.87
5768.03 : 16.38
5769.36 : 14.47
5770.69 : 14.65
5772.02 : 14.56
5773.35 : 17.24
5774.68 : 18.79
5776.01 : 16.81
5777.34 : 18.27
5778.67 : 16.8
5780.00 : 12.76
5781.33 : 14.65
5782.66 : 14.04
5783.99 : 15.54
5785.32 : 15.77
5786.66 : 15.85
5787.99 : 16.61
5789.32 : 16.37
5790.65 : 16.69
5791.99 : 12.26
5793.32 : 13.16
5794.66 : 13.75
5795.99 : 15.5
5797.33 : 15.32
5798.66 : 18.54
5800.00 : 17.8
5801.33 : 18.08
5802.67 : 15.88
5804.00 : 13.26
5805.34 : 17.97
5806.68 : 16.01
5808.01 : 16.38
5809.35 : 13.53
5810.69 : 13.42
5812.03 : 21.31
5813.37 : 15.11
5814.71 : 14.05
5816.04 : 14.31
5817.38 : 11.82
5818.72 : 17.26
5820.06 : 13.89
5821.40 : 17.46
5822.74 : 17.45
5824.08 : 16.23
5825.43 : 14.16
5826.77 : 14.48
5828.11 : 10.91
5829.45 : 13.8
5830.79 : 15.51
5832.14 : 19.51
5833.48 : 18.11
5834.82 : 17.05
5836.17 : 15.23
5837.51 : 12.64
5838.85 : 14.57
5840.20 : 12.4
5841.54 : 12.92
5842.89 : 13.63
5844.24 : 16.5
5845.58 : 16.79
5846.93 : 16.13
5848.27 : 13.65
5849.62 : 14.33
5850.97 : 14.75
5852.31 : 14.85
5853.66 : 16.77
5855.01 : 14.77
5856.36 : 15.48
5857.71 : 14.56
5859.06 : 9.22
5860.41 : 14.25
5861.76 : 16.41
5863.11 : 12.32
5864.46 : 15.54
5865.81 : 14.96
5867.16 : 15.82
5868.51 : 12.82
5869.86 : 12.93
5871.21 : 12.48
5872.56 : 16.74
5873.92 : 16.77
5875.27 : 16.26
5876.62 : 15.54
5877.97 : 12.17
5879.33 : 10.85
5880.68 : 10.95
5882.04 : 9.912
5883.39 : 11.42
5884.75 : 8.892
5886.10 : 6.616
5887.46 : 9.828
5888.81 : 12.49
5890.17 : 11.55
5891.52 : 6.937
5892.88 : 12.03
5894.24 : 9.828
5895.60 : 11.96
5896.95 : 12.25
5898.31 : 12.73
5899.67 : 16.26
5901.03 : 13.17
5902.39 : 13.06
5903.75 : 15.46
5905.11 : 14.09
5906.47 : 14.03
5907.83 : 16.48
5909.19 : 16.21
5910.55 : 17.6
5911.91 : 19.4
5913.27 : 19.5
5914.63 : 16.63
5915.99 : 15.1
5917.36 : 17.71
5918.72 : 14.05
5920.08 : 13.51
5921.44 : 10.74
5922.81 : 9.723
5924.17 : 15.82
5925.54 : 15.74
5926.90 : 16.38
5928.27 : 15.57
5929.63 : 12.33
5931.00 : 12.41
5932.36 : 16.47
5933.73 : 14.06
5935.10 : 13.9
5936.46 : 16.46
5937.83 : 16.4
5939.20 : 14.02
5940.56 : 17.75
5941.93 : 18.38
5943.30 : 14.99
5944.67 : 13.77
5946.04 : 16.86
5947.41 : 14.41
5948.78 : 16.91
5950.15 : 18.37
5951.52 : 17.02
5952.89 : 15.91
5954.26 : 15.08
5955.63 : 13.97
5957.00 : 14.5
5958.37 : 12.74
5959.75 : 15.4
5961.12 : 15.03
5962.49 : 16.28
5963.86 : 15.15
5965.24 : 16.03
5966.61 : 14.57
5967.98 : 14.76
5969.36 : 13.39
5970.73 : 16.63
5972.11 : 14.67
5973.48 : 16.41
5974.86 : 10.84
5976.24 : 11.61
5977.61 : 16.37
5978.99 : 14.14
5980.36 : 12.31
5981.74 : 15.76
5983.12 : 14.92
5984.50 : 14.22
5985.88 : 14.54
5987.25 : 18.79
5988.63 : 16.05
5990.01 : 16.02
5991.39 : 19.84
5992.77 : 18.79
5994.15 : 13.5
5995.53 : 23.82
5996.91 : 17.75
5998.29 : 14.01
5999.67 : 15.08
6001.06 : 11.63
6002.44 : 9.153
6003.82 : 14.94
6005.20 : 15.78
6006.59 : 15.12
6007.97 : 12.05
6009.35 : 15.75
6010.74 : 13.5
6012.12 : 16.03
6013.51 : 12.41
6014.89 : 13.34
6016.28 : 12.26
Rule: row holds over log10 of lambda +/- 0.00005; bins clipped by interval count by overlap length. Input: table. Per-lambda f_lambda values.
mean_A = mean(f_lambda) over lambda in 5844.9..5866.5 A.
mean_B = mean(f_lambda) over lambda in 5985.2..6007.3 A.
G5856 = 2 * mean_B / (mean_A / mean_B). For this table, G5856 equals 34.6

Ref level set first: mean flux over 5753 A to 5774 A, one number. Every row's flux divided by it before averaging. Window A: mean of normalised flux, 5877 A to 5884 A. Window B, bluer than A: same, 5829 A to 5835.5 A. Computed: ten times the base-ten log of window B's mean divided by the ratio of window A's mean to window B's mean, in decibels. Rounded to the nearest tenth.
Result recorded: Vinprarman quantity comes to 2.4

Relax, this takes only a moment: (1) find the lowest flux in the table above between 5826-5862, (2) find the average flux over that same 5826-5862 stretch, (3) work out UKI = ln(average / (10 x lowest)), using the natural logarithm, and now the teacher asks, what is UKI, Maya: -1.83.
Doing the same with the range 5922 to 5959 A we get -1.86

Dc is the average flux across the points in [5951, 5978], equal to 14.8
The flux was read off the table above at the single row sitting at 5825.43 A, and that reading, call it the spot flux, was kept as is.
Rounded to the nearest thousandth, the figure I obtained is 14.160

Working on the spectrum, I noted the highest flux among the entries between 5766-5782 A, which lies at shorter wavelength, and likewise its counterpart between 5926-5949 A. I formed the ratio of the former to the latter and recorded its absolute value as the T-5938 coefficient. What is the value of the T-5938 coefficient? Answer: 1.02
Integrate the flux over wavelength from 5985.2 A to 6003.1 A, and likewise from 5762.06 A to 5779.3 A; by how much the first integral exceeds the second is 10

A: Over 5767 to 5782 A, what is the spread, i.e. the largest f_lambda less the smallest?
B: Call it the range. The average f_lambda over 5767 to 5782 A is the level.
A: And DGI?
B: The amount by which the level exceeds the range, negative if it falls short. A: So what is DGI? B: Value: 10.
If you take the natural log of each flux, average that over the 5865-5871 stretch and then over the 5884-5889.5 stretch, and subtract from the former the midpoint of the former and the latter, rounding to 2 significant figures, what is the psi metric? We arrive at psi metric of 0.21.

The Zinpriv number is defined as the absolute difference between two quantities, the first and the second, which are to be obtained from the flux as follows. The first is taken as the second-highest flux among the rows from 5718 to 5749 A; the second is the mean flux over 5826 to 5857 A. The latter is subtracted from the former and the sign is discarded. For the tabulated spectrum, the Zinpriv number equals 3.69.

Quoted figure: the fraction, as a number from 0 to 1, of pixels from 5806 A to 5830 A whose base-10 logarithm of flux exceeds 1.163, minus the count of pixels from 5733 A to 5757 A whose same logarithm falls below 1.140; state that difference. -4.6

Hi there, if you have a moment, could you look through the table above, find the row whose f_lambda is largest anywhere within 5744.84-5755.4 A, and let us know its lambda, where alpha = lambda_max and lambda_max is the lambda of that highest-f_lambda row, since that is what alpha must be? 5753.44 A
